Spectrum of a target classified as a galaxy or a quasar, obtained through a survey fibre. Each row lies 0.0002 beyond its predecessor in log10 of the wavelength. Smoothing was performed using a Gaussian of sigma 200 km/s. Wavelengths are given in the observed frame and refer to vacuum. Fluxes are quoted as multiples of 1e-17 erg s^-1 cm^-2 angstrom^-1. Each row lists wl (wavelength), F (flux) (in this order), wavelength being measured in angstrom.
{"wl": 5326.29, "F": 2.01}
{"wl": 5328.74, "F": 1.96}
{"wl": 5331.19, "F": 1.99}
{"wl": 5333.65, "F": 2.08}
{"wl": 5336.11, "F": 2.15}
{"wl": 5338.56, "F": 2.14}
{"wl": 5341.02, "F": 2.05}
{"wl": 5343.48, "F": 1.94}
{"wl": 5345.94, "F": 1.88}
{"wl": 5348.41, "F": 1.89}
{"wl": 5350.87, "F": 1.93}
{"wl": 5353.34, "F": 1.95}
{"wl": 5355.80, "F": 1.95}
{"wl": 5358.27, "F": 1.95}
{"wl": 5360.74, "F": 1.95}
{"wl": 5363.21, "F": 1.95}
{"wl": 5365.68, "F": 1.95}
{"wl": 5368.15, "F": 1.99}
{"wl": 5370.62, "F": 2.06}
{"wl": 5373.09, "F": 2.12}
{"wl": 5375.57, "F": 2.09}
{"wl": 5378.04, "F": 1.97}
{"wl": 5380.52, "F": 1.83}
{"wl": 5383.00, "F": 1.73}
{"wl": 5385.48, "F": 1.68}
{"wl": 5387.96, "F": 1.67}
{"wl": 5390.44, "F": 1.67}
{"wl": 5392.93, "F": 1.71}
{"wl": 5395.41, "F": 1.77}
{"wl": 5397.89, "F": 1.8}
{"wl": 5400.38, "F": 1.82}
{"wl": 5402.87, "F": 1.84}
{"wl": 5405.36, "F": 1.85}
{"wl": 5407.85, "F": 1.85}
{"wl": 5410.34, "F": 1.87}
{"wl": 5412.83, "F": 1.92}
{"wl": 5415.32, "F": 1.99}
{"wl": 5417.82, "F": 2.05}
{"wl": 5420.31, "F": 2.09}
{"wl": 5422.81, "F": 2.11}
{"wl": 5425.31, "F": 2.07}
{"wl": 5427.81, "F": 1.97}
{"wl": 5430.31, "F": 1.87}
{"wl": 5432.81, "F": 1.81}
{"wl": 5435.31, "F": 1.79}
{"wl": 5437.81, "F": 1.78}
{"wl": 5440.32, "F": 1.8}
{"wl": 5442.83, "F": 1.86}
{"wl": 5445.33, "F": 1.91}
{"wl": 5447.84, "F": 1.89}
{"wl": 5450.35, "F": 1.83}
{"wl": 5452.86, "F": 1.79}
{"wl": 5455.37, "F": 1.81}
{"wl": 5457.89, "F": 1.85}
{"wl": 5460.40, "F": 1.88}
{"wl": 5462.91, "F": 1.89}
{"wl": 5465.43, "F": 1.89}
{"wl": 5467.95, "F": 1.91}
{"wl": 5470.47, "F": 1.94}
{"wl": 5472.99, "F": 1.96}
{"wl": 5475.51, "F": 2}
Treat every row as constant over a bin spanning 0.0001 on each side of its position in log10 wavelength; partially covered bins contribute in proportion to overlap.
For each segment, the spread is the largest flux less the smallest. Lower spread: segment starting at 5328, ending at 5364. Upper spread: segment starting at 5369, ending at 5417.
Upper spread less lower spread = 0.2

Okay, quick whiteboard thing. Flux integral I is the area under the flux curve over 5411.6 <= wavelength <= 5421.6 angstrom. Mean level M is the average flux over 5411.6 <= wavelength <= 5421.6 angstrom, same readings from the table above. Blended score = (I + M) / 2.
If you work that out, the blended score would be 11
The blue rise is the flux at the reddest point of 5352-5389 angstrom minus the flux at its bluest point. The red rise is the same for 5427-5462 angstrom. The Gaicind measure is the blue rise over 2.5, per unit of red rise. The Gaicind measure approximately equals 1.2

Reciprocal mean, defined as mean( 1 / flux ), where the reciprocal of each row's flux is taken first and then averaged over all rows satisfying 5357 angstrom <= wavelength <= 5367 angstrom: 0.513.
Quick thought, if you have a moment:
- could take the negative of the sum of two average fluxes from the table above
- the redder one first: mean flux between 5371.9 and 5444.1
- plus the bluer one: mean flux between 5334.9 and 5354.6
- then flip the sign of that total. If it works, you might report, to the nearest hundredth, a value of -3.87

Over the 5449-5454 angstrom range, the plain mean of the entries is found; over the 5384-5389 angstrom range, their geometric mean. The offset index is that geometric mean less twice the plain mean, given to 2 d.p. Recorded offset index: -1.95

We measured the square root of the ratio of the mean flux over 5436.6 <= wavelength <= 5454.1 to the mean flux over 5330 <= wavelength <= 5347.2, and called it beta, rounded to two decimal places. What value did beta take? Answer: 0.95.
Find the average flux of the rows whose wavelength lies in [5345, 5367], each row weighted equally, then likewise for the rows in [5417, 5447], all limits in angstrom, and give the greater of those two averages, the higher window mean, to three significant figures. 1.93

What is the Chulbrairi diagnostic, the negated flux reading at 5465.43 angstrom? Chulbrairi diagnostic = -1.89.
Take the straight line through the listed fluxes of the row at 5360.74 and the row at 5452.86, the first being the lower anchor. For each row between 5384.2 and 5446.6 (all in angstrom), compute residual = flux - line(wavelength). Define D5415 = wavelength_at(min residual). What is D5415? 5387.96 angstrom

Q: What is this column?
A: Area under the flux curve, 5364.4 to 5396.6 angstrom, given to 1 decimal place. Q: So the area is 60.1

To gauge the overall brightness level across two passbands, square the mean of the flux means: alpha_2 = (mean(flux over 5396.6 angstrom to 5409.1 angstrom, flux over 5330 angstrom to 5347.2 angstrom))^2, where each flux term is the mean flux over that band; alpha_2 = 3.7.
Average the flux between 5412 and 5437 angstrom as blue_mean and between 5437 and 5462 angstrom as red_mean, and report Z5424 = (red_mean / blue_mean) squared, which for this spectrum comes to 0.88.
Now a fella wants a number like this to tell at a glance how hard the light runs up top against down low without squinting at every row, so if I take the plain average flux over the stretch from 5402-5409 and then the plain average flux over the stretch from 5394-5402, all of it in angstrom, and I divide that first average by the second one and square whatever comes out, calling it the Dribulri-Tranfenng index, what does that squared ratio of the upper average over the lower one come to 1.06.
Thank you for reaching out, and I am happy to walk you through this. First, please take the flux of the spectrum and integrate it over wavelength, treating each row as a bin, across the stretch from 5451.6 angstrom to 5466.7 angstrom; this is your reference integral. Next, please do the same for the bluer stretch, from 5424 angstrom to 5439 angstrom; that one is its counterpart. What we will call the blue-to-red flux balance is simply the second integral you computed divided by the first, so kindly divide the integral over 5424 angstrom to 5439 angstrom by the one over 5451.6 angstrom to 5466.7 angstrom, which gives 1.01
